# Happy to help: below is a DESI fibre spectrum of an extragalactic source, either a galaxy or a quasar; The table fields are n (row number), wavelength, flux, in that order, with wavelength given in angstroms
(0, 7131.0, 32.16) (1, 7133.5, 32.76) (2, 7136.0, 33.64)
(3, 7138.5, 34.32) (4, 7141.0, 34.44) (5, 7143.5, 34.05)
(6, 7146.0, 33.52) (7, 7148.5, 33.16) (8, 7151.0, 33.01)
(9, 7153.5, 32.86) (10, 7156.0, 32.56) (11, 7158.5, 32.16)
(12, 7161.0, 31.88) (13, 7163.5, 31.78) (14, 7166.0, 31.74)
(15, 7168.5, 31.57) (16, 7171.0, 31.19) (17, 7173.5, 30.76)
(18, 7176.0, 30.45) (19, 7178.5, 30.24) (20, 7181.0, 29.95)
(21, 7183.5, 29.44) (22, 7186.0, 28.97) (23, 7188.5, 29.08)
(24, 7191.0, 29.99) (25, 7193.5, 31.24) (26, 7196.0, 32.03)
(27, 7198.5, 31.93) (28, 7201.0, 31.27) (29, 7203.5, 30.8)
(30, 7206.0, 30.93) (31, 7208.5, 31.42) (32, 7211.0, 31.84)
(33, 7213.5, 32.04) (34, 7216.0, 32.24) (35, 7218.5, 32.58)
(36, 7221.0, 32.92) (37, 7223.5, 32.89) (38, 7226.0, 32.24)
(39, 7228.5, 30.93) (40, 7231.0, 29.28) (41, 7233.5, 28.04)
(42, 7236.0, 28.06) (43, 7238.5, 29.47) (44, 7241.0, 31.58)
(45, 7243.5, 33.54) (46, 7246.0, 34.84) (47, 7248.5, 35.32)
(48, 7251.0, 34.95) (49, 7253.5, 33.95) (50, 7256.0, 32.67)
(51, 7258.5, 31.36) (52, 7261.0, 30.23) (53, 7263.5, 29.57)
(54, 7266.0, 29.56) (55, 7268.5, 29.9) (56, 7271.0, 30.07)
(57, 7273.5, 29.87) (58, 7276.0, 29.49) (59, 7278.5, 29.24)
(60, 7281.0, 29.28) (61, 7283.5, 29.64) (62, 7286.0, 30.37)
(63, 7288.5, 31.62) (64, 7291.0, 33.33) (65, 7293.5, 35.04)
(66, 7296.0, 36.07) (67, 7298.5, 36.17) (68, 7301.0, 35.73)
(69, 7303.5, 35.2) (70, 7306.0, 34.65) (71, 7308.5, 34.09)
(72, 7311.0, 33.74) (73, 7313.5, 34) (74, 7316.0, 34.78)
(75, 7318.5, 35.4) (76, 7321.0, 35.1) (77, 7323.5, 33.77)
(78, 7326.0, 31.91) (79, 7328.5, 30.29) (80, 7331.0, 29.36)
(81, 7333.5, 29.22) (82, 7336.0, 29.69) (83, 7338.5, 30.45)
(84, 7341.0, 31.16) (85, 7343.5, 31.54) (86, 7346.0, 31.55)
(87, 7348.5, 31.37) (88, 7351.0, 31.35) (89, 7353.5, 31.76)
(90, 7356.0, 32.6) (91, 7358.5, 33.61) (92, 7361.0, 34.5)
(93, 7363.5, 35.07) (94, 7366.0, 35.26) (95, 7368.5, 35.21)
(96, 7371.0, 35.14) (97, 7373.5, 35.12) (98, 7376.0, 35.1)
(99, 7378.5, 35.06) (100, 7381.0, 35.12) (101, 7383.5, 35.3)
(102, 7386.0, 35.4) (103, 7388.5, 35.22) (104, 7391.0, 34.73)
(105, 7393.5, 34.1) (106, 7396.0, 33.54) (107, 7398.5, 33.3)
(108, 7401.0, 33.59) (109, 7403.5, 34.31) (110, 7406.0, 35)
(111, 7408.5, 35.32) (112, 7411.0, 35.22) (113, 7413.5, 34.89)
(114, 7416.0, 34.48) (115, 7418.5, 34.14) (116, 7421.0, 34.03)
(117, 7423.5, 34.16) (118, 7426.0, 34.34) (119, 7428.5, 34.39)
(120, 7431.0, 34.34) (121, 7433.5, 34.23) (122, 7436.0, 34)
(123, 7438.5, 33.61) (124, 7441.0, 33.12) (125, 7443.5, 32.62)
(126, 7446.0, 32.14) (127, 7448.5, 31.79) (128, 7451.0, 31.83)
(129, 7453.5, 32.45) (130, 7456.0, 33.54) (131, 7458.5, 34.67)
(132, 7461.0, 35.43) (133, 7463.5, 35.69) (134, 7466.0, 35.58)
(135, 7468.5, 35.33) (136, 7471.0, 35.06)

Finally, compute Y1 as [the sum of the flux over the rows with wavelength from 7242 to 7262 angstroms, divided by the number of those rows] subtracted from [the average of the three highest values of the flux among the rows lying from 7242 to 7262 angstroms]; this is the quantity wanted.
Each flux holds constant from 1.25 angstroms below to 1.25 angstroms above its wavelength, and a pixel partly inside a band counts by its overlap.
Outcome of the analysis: 1.7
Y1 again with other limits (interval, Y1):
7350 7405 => 1.0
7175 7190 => 0.5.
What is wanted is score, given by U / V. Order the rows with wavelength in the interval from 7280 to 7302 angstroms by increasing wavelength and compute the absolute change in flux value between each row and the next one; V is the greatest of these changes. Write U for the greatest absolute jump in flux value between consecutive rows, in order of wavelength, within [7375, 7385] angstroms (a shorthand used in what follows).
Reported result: 0.1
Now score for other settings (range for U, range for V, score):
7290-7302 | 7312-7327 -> 0.9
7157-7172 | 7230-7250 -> 0.2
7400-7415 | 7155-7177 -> 1.7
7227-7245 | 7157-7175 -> 4.9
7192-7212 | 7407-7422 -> 1.9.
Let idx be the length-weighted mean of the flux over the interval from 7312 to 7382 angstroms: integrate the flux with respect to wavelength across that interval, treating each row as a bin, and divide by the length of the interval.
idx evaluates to 33.0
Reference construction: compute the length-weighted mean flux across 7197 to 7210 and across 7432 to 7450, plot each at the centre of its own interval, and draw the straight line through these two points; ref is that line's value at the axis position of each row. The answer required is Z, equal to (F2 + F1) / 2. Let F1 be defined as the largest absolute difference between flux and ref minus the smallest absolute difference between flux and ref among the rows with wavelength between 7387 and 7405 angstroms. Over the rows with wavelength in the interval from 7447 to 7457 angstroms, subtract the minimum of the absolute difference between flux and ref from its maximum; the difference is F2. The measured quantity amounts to 1.49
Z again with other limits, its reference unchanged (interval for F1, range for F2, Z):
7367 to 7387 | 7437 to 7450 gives 0.79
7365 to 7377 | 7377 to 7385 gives 0.22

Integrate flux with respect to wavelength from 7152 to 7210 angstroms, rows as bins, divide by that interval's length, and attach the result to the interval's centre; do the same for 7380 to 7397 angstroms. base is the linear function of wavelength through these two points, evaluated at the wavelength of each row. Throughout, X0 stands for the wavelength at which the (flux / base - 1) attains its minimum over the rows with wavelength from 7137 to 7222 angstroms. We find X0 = 7186.0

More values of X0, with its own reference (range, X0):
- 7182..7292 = 7236.0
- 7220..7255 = 7236.0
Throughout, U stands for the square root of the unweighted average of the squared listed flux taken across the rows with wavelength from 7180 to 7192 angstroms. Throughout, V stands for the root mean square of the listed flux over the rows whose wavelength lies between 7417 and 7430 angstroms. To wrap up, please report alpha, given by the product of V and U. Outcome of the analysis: 1009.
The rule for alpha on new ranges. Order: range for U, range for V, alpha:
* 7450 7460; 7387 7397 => 1140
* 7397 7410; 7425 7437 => 1176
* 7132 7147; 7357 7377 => 1179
